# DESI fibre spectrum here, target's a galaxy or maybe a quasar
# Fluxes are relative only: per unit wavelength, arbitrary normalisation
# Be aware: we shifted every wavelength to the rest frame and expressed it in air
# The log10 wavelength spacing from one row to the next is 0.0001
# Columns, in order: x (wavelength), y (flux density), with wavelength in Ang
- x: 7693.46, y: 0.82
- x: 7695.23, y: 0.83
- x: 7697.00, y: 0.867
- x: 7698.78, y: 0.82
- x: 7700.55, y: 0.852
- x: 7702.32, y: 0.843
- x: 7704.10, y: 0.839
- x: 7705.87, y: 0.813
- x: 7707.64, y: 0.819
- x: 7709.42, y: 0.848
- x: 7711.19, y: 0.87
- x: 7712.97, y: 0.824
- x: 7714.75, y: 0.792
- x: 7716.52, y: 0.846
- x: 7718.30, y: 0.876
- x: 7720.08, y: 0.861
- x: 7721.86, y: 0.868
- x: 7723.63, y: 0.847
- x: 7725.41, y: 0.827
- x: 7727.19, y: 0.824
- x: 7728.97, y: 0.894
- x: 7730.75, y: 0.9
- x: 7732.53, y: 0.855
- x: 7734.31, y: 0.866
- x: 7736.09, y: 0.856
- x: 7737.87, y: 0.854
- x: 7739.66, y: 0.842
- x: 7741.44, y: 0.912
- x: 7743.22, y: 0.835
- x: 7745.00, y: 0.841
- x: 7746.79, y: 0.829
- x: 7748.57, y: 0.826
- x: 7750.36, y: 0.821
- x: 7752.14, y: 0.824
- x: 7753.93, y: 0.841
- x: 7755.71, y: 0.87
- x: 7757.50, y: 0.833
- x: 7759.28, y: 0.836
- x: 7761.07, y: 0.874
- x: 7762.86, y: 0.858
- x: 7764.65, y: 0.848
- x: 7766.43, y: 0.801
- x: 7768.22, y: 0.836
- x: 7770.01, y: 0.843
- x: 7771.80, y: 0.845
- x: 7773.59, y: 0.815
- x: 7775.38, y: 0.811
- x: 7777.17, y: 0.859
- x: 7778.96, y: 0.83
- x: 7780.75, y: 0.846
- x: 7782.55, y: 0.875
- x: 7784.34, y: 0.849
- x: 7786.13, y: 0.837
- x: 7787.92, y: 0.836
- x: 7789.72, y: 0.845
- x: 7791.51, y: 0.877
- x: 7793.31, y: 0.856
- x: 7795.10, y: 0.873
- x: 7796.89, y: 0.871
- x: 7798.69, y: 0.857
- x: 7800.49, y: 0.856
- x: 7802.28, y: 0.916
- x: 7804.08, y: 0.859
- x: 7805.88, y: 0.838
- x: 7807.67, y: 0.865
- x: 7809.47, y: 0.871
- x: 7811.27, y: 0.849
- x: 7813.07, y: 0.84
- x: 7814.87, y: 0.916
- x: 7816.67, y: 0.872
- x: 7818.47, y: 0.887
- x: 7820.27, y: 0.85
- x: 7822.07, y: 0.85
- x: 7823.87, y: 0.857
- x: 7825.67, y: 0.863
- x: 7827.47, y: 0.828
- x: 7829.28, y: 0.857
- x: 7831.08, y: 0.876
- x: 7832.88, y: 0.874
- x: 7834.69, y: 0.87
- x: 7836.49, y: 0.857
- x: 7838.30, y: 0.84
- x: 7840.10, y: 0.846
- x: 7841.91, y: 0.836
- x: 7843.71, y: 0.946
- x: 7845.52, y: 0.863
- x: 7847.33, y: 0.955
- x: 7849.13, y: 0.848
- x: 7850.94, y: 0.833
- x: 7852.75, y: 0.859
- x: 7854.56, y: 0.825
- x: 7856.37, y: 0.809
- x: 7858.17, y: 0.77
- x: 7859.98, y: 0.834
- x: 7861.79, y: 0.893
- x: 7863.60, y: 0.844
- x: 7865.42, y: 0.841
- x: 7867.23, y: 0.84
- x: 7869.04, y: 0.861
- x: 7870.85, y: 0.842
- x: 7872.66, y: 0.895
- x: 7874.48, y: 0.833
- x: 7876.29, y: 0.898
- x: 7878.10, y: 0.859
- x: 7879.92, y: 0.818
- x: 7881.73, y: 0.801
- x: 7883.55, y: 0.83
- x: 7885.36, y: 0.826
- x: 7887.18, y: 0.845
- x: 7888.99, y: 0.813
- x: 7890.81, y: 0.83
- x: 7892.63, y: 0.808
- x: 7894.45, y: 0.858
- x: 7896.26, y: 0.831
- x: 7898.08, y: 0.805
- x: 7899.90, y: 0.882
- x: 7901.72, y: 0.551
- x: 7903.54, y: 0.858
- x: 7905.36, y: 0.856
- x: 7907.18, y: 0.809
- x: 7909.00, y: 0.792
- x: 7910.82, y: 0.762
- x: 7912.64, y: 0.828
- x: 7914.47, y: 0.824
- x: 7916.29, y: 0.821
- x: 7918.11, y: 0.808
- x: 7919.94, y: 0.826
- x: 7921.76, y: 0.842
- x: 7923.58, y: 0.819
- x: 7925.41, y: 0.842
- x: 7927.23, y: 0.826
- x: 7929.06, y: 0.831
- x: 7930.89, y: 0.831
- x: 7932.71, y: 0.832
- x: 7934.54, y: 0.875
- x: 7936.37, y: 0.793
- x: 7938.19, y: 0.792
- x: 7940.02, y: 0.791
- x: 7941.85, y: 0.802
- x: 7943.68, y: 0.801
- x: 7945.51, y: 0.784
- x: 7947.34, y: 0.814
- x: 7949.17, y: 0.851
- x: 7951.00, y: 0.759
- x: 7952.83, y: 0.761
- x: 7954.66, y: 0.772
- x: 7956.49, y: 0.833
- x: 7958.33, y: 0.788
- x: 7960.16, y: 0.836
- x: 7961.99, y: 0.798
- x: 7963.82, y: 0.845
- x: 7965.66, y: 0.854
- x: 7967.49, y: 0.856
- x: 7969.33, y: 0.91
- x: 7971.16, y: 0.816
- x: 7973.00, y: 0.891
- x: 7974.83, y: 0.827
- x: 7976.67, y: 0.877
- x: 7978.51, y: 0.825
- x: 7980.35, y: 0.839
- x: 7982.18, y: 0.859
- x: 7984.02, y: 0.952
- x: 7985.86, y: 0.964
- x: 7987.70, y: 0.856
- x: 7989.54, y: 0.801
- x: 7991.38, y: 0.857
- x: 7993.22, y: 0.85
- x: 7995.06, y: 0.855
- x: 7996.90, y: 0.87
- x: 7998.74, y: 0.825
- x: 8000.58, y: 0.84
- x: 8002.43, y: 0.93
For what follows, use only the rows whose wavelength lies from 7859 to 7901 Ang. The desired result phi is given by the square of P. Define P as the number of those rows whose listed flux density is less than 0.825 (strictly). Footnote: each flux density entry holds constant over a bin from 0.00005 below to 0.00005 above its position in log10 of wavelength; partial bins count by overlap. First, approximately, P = 5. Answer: 25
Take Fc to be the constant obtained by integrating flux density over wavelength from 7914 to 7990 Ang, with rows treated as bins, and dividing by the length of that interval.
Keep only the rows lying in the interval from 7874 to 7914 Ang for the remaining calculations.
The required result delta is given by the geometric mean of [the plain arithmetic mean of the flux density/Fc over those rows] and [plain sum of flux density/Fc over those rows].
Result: 4.61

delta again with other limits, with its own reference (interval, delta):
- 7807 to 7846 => 4.87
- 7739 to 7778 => 4.74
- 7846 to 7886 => 4.77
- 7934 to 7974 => 4.62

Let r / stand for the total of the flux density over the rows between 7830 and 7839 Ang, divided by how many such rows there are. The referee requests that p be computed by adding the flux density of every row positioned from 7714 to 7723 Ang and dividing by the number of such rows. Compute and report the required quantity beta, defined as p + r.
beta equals 1.71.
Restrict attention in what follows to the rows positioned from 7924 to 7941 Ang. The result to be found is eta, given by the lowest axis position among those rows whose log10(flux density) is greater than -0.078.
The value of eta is 7925.41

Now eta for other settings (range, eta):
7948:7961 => 7949.17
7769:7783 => 7770.01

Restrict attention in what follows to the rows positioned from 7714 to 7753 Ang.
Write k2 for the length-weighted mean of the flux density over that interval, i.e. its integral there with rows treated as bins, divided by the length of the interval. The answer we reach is 0.850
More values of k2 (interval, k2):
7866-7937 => 0.826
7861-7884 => 0.850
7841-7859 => 0.855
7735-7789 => 0.843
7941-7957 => 0.797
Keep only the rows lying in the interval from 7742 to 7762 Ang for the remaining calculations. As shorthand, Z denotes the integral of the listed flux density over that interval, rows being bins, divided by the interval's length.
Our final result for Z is 0.840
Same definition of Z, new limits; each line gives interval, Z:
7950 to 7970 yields 0.818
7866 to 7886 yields 0.846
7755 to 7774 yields 0.842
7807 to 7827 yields 0.865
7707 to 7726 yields 0.844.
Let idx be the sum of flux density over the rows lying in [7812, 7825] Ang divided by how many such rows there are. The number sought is 0.867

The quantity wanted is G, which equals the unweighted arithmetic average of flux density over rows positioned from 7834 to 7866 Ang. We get 0.854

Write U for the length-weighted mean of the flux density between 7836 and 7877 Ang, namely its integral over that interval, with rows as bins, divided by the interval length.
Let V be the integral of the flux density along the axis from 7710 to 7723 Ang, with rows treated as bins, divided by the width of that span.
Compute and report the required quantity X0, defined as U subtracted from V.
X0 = -0.01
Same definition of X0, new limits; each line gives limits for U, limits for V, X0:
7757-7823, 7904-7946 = -0.04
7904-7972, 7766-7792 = 0.02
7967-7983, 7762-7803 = -0.01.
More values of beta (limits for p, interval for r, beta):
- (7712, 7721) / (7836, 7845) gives 1.70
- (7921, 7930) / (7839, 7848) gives 1.72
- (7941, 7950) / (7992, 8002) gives 1.66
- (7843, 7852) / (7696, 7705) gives 1.73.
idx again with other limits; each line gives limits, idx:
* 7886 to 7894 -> 0.824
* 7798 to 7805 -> 0.872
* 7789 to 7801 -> 0.862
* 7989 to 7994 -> 0.836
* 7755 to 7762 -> 0.853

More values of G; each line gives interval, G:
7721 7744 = 0.860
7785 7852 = 0.864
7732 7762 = 0.848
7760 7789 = 0.841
